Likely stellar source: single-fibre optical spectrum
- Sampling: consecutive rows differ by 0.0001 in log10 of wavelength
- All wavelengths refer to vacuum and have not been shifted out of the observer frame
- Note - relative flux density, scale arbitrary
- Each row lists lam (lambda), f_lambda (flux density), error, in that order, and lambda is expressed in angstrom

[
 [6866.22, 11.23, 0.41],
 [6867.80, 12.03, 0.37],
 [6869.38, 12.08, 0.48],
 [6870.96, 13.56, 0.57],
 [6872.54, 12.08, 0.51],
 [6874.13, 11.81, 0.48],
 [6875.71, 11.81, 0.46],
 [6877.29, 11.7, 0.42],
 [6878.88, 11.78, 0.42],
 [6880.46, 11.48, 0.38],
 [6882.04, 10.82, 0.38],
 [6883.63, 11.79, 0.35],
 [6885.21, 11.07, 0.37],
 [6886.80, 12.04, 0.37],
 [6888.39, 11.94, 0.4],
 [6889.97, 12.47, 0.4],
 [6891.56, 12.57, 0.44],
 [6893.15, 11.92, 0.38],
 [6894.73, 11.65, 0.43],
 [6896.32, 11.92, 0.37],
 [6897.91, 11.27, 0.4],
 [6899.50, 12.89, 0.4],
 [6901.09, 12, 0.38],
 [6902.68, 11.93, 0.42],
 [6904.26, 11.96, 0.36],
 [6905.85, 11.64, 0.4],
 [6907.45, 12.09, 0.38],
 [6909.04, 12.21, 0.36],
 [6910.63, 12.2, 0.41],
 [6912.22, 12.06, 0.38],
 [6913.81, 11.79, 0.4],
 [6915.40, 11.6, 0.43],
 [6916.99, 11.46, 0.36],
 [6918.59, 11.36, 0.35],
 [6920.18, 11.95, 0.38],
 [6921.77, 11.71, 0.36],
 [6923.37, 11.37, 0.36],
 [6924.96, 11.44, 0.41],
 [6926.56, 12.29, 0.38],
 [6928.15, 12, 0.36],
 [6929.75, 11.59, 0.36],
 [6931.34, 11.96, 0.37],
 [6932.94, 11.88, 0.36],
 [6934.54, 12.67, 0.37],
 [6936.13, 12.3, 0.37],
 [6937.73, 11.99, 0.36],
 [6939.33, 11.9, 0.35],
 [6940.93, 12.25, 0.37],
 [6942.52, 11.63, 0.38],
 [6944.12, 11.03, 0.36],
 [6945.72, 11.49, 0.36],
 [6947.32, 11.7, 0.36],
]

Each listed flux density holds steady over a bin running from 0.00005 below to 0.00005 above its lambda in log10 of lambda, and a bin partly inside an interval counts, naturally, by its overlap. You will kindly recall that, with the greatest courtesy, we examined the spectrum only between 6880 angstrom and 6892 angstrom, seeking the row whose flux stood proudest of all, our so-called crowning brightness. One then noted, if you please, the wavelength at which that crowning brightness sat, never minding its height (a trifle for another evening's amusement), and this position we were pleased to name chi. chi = 6891.56 angstrom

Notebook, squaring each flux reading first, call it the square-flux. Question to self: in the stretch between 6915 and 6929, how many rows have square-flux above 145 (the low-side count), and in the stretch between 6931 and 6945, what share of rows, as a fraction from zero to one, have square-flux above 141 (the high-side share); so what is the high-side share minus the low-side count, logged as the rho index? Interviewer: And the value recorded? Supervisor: -0.2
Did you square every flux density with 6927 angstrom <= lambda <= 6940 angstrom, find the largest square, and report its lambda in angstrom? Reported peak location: 6934.54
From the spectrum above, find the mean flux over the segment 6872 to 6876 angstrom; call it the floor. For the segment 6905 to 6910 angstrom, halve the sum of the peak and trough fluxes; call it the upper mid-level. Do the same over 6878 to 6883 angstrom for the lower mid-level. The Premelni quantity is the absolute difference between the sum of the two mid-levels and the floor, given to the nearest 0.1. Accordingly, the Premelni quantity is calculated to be 11.3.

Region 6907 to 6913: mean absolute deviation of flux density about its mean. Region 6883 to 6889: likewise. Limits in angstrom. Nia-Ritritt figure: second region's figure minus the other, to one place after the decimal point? 0.3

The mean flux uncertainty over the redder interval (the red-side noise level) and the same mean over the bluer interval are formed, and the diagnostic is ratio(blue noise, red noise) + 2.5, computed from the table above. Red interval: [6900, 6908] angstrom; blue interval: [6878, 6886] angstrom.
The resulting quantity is 3.48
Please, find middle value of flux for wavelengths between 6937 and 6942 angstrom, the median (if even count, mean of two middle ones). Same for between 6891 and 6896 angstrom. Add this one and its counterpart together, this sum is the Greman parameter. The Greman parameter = 23.9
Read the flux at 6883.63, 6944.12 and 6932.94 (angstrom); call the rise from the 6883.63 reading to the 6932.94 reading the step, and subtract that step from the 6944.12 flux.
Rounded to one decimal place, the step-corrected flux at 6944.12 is 10.9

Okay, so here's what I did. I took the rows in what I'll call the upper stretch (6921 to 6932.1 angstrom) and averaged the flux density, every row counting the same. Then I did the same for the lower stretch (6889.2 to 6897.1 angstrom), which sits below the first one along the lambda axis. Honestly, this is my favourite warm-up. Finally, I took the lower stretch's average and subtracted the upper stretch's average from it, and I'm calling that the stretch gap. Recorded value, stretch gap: 0.3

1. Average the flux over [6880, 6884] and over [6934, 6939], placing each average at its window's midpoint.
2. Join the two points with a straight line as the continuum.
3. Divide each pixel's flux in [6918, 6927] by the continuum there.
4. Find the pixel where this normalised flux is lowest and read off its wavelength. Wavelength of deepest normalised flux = 6923.37 angstrom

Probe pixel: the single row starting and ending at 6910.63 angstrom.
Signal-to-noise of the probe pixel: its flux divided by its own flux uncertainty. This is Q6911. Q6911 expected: 30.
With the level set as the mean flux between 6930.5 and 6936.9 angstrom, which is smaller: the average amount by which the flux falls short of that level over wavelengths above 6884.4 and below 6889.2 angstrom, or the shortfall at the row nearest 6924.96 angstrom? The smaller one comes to 0.52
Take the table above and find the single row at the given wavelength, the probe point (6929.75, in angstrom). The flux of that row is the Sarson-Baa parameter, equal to 11.59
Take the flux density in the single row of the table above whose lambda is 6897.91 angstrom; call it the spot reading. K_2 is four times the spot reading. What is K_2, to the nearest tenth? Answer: 45.1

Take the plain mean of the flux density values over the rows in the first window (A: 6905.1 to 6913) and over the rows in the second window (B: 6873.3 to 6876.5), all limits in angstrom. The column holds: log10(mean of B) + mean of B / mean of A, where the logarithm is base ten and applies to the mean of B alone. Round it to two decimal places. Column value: 2.05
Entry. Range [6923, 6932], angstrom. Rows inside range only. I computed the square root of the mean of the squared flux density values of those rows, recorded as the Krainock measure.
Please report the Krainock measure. 11.78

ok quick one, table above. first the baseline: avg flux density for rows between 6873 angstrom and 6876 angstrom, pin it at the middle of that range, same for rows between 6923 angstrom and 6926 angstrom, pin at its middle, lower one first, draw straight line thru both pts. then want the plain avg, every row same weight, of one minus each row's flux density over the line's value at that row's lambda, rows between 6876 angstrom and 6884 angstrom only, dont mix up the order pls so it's 0.02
